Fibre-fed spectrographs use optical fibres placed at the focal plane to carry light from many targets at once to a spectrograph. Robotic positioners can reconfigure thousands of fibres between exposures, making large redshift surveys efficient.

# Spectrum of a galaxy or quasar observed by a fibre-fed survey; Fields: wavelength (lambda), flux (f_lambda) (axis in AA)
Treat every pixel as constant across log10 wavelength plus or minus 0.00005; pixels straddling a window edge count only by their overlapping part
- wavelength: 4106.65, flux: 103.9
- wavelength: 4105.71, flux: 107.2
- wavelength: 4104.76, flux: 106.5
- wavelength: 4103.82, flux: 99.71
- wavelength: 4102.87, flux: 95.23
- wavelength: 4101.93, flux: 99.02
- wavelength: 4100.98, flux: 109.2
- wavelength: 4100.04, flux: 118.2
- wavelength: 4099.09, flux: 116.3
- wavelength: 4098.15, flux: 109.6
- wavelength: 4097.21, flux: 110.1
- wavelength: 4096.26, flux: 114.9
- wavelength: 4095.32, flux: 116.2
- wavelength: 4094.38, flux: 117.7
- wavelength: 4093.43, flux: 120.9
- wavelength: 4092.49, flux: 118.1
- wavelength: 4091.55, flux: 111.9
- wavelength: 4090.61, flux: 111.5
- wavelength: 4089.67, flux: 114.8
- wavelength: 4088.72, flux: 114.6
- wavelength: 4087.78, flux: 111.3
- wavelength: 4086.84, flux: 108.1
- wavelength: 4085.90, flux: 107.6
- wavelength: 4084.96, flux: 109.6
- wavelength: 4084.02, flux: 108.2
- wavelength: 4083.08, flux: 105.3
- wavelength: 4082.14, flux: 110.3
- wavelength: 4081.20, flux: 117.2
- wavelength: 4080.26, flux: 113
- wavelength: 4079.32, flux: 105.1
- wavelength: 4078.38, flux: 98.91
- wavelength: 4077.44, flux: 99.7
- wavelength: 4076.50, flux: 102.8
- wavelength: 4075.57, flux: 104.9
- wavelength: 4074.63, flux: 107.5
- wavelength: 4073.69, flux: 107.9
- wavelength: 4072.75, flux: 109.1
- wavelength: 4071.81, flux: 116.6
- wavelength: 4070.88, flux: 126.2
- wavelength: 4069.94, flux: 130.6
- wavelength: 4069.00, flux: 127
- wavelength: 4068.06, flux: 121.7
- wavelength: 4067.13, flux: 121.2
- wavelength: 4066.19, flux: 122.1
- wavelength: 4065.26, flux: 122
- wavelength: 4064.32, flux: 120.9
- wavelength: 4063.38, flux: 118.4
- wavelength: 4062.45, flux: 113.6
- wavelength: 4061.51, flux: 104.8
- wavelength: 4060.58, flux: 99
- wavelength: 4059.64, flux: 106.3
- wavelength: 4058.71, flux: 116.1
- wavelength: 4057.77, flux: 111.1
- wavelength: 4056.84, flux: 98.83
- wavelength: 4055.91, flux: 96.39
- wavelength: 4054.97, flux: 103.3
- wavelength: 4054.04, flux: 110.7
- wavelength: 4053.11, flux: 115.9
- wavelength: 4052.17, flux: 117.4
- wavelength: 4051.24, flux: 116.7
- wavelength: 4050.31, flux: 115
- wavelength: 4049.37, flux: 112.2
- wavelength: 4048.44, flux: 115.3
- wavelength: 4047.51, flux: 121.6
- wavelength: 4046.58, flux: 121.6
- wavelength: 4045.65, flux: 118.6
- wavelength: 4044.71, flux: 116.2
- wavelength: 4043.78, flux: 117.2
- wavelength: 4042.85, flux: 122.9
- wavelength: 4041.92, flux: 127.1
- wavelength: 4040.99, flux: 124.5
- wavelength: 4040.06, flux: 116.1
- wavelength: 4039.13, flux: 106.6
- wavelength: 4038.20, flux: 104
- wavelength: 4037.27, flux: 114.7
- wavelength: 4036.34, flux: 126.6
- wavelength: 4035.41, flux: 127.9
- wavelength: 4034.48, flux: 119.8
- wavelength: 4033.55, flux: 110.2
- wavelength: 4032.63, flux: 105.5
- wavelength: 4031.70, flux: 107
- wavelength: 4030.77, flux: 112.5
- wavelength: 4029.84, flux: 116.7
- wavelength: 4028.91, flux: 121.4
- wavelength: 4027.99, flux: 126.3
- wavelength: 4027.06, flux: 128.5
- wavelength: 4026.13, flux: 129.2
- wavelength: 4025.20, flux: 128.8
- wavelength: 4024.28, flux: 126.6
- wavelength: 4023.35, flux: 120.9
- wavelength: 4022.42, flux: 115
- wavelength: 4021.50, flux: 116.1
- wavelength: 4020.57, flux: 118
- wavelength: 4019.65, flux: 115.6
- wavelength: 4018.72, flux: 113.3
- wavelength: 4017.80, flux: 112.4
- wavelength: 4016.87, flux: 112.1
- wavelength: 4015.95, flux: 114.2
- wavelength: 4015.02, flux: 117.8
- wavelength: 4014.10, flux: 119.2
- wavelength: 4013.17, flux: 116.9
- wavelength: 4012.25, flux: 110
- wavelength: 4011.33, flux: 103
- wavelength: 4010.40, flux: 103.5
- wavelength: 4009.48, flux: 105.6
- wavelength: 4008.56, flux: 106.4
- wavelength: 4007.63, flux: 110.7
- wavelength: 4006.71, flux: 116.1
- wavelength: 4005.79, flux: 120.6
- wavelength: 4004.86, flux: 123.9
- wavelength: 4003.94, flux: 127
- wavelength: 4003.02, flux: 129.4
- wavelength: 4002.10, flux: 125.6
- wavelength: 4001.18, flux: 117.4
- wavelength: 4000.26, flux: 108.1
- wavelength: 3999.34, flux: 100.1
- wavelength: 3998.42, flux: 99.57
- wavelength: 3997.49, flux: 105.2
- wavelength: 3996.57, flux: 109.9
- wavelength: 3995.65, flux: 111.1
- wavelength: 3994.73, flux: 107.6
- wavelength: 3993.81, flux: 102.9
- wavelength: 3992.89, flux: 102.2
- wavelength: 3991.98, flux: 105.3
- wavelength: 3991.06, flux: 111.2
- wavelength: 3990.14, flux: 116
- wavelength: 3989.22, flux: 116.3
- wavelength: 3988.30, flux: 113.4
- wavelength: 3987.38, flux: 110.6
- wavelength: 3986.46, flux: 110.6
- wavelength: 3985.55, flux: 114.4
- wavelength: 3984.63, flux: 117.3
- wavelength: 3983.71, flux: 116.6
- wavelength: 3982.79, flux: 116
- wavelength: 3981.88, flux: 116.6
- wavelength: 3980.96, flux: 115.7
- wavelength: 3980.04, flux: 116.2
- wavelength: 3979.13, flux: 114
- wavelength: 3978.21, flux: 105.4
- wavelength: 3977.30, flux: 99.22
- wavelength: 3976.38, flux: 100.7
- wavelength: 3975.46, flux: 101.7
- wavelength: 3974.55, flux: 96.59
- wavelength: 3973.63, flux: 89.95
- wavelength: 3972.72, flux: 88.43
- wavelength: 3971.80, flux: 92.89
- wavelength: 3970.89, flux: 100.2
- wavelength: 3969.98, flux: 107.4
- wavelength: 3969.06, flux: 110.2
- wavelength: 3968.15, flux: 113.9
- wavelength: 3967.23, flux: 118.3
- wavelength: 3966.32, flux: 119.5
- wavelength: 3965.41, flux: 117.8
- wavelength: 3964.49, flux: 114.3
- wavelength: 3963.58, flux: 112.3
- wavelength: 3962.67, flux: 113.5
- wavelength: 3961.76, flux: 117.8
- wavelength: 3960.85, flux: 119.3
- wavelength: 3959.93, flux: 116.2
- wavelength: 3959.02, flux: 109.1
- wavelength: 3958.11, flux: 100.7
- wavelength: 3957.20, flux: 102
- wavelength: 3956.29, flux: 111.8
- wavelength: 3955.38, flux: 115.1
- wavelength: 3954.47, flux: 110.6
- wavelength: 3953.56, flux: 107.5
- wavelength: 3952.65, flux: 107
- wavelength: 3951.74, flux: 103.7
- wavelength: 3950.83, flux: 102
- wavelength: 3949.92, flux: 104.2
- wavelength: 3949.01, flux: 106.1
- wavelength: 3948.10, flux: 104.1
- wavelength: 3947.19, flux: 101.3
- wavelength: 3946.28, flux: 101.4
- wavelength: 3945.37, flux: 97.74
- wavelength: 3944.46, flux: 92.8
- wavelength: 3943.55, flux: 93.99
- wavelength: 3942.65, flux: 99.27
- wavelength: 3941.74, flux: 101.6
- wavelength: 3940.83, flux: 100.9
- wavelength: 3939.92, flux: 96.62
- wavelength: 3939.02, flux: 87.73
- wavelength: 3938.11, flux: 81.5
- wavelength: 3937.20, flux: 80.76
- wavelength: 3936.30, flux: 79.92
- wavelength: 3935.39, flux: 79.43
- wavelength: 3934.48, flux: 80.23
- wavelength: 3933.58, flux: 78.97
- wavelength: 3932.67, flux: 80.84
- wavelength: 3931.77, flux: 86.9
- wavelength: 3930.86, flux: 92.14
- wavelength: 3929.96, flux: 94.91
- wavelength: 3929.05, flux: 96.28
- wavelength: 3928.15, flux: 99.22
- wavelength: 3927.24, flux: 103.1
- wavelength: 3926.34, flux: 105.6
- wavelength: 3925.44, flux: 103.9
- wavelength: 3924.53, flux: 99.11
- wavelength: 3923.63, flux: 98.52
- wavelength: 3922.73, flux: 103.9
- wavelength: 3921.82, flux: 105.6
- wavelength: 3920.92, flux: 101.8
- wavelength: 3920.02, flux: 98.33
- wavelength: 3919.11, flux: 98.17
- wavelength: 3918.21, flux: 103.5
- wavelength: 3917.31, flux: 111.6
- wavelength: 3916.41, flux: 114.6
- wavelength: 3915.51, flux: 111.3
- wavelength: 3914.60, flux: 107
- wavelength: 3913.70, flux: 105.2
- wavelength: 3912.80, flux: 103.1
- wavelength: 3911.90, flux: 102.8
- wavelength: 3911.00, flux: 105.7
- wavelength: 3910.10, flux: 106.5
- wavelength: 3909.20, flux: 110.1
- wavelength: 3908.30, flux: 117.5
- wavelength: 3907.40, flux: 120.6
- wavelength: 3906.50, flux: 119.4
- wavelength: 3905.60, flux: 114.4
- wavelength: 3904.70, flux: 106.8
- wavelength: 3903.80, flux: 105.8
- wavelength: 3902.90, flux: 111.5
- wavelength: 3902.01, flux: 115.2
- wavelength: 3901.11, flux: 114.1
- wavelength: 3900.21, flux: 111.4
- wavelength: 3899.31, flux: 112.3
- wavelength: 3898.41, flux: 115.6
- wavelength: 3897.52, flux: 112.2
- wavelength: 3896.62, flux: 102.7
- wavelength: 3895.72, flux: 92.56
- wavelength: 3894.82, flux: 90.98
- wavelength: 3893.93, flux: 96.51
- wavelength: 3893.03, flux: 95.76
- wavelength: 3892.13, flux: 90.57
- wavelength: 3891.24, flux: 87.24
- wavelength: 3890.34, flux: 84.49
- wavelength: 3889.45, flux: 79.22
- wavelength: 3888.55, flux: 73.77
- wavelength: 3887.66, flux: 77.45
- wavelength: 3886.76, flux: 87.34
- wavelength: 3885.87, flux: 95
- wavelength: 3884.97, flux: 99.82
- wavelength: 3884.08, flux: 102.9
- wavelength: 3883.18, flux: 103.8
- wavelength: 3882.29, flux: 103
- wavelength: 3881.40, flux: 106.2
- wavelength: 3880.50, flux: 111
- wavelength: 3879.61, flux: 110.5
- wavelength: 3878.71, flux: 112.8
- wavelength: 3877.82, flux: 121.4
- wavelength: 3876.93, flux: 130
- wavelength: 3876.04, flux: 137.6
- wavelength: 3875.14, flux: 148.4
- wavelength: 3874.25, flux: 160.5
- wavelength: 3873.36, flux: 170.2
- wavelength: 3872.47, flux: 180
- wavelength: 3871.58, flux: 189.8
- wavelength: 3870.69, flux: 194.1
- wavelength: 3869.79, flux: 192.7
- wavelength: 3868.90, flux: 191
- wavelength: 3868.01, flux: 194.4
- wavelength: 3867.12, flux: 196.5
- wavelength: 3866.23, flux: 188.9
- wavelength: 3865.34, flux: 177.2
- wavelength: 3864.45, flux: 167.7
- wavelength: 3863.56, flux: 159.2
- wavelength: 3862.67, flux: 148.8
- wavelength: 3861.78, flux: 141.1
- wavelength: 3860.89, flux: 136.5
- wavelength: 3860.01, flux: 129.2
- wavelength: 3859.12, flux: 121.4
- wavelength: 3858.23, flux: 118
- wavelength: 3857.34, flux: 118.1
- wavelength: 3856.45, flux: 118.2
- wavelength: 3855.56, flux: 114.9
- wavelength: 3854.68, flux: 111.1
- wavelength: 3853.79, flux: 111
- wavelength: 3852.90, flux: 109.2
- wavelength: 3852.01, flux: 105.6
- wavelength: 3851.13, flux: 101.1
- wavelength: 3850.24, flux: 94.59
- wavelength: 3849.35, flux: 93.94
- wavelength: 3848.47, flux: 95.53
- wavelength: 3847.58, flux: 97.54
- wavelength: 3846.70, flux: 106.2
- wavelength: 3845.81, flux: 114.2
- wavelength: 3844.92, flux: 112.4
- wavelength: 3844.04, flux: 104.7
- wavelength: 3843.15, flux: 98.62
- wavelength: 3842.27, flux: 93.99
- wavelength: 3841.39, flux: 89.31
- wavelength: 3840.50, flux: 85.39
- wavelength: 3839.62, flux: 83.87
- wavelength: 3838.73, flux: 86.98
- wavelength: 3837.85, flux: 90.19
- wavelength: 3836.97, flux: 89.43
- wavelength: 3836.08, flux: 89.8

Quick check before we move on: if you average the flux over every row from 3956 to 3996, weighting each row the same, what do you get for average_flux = 109.4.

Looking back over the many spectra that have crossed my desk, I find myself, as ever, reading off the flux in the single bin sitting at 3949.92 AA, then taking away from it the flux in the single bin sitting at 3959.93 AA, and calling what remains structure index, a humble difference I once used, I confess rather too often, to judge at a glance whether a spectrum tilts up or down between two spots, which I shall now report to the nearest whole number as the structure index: -12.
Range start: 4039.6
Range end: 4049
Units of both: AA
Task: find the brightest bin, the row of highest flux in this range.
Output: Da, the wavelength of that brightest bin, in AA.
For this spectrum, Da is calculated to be 4041.92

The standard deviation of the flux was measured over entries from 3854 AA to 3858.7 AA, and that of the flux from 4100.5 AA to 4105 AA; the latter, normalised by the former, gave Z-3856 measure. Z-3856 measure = 1.9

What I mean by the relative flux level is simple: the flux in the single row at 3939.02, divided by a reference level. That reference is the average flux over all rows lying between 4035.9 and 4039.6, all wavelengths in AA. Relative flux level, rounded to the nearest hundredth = 0.78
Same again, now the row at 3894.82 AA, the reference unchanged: 0.81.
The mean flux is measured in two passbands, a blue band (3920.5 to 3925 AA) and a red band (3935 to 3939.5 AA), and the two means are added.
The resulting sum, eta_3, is 184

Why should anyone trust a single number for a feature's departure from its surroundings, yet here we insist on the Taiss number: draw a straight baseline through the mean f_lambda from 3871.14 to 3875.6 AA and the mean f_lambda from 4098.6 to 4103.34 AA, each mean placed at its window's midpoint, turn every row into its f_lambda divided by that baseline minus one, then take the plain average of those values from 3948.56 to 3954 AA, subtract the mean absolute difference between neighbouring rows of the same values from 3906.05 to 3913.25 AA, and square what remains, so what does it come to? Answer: 0.10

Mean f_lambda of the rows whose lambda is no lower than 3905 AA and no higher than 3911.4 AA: 113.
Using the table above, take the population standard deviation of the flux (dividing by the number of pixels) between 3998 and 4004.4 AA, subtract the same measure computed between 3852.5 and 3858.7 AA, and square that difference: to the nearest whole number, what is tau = 67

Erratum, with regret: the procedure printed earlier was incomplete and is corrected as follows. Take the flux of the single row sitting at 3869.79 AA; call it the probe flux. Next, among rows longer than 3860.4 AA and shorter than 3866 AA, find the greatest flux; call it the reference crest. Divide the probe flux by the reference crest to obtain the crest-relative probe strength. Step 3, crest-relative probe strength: 1.09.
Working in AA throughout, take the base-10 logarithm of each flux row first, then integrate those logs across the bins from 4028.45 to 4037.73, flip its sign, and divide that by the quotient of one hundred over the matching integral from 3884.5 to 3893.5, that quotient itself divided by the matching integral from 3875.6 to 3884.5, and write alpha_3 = -61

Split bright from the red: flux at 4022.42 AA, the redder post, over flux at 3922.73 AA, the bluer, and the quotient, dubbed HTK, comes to 1.11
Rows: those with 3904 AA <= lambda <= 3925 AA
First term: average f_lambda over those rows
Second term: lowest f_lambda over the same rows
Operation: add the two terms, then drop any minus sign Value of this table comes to 205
